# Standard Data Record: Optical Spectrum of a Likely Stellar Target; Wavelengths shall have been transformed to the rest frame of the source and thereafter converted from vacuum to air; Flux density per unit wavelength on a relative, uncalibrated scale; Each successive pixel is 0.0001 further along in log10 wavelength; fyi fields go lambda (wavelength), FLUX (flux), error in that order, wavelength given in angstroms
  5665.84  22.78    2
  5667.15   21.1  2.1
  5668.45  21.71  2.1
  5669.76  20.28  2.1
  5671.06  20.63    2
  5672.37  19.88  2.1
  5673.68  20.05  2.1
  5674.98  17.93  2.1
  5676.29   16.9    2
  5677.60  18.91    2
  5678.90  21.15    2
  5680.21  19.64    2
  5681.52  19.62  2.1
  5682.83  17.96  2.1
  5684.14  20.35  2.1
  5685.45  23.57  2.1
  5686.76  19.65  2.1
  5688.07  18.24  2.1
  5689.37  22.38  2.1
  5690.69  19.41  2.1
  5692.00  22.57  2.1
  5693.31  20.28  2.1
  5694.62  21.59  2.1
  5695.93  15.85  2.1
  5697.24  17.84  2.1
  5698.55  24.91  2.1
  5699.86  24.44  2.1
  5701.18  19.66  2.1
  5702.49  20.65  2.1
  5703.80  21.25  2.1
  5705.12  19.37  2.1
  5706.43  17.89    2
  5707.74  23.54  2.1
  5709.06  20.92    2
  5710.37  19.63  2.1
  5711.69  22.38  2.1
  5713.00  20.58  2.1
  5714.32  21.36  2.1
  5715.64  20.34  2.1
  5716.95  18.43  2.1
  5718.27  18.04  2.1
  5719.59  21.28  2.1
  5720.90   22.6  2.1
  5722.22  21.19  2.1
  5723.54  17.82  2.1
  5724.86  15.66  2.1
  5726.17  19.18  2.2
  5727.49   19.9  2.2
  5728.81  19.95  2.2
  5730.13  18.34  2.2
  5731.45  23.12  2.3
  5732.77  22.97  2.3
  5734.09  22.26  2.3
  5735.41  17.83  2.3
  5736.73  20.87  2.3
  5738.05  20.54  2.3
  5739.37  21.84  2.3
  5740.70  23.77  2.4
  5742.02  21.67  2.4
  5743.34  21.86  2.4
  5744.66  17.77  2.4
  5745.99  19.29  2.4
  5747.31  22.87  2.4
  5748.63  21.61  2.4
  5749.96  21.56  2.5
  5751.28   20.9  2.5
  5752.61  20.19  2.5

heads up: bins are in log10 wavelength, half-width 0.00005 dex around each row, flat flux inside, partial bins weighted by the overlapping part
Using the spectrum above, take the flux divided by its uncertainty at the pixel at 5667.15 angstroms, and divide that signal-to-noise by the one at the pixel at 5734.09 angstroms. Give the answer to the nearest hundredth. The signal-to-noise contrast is 1.04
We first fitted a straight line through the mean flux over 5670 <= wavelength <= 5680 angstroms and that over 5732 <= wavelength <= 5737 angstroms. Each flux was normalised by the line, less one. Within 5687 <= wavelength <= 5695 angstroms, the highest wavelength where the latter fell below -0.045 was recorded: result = 5688.07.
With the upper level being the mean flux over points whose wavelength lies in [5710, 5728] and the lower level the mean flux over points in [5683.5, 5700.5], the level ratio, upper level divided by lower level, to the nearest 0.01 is 0.95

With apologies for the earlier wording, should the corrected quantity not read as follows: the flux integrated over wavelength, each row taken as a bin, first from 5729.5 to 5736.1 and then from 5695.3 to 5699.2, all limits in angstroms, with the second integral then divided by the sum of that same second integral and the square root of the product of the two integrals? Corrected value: 0.43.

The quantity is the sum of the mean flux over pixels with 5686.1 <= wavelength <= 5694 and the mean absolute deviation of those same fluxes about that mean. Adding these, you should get 21.8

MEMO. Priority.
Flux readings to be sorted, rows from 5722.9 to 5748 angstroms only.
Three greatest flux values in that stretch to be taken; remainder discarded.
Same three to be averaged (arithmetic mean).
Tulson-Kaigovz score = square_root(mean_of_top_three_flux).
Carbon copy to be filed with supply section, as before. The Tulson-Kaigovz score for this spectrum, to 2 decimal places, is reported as 4.83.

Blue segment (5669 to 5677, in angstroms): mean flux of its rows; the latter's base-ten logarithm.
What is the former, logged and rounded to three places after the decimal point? 1.285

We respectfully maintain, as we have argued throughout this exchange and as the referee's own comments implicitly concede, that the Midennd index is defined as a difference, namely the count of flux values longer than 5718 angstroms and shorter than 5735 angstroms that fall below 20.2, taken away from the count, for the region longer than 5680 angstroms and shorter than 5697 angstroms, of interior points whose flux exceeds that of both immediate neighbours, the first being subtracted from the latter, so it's -3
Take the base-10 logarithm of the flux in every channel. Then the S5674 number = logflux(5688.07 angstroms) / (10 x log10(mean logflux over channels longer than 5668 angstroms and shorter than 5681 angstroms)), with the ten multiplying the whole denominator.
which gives 1.13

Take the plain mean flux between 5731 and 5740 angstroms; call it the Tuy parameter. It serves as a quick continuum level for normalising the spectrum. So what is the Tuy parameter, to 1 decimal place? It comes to 21.3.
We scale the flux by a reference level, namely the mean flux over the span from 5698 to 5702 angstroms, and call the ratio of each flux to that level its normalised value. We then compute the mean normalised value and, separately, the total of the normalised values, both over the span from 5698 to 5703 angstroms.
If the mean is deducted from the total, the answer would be 2.9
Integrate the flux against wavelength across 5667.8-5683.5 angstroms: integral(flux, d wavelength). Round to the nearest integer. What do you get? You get 307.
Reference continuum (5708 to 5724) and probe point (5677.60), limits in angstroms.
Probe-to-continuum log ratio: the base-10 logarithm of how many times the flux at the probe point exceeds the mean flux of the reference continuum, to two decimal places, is -0.03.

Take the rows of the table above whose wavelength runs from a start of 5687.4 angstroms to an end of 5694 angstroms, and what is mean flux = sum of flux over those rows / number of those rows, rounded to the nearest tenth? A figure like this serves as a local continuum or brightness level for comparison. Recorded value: 20.6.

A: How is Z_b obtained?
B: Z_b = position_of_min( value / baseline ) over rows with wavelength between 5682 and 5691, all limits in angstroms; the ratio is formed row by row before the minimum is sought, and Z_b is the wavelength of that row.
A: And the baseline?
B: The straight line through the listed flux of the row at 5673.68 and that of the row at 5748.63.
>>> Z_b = 5682.83 angstroms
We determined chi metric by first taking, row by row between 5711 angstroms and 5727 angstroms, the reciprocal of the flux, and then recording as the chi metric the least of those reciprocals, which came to 0.044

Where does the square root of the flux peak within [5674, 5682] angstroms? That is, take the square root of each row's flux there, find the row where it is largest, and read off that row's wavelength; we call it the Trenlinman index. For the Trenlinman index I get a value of 5678.90 angstroms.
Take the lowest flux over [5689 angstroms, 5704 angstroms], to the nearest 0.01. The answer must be 15.85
